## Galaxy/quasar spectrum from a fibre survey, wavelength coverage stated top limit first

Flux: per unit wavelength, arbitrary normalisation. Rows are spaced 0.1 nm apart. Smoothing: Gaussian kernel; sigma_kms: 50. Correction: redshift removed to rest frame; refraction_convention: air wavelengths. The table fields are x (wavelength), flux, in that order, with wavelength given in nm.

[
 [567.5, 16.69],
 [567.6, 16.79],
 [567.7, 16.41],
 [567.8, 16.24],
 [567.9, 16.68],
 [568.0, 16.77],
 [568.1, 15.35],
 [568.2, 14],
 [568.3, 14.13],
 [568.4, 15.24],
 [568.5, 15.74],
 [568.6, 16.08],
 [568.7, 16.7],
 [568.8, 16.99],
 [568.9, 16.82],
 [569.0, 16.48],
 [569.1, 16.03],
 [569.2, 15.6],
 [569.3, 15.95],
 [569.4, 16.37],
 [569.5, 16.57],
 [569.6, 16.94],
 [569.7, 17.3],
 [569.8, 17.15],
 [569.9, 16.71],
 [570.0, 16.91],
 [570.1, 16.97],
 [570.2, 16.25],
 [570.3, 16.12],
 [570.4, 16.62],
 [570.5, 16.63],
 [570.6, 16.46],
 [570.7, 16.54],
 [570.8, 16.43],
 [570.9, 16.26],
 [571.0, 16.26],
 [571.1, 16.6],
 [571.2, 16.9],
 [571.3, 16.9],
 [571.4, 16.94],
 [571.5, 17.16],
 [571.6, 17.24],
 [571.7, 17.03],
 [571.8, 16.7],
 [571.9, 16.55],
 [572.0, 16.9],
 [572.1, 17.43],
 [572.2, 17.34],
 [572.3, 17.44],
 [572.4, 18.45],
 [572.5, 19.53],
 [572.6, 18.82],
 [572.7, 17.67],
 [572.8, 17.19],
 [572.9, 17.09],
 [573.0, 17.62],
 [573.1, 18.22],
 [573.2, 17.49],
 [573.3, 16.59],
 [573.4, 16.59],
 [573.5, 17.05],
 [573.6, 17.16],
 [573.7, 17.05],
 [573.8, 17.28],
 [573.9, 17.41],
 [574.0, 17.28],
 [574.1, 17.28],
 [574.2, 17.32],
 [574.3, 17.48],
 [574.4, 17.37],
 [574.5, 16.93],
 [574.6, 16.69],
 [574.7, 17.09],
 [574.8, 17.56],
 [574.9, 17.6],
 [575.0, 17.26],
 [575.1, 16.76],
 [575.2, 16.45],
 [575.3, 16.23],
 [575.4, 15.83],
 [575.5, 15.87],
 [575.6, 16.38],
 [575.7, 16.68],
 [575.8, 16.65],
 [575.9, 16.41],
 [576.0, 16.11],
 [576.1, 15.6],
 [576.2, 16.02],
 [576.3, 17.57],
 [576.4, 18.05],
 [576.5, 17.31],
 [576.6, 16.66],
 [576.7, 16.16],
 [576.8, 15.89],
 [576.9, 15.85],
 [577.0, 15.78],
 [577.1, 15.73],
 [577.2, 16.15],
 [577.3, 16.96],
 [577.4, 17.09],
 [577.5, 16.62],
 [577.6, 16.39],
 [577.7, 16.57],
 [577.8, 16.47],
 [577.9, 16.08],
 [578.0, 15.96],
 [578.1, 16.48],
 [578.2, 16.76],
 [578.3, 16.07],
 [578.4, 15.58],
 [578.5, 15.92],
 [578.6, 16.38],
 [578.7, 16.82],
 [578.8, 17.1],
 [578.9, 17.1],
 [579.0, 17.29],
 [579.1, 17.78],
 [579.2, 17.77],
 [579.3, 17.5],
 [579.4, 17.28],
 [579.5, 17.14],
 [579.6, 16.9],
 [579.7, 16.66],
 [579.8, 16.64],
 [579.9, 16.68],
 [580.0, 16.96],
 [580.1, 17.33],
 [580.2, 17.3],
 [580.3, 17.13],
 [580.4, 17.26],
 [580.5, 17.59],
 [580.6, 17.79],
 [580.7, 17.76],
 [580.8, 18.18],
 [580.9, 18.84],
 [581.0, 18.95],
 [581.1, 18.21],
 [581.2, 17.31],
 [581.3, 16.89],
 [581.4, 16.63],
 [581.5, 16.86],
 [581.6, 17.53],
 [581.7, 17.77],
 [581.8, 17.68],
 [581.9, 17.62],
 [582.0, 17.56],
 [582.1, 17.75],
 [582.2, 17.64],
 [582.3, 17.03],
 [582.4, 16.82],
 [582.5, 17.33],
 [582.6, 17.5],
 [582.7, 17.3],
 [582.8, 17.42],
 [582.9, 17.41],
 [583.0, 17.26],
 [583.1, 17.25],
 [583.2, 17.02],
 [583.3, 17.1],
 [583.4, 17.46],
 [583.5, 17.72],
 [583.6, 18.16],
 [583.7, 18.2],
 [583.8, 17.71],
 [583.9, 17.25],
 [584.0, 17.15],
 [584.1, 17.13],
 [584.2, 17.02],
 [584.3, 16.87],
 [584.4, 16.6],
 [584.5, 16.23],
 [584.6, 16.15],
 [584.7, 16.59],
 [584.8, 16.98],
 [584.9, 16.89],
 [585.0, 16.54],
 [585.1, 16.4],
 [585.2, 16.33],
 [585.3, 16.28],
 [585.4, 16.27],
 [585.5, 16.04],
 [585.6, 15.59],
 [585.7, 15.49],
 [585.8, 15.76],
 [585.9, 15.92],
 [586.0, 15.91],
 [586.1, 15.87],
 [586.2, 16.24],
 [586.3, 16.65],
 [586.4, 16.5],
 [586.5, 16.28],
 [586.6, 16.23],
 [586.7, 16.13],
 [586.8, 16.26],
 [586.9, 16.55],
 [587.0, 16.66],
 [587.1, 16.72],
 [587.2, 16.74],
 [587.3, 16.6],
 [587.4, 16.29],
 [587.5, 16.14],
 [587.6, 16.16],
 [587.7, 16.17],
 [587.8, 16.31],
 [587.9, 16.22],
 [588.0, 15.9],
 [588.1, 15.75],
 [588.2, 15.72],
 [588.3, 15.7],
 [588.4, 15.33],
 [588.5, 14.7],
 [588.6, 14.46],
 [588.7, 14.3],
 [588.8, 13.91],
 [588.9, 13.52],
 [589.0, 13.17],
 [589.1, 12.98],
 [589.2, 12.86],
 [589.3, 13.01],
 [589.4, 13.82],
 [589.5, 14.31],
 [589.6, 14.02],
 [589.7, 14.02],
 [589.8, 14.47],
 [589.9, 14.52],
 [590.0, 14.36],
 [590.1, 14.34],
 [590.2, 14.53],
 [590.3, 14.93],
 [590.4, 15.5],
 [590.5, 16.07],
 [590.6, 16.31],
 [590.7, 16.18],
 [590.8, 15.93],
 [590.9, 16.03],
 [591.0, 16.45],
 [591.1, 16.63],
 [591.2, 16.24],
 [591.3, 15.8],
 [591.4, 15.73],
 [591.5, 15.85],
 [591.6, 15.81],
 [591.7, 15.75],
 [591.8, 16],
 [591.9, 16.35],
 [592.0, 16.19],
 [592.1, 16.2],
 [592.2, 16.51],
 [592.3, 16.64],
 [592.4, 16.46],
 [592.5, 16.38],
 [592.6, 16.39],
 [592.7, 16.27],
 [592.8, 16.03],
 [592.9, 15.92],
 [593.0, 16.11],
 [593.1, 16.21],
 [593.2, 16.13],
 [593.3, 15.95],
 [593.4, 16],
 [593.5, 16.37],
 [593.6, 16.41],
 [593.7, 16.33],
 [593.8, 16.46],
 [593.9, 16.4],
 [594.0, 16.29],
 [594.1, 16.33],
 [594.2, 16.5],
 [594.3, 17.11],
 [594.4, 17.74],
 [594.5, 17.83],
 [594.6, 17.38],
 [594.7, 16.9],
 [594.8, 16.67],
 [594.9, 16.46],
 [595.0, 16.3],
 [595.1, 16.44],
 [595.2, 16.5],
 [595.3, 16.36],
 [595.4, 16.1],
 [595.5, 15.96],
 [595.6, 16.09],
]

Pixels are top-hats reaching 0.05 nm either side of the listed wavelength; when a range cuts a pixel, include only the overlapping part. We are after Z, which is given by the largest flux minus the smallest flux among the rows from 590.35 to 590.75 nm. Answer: 0.8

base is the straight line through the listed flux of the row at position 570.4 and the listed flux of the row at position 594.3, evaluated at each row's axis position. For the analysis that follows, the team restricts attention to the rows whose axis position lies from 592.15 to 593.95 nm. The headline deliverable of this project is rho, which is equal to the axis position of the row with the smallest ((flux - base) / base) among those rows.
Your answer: 592.9 nm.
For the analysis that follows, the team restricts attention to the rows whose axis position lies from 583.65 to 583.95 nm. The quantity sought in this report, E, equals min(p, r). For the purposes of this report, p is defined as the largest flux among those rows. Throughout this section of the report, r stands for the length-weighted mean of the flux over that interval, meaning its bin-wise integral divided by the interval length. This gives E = 17.7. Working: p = 18.2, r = 17.7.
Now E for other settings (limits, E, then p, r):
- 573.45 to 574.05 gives 17.2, 17.41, 17.2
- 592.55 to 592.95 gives 16.2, 16.39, 16.2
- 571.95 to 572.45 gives 17.5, 18.45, 17.5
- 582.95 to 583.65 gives 17.4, 18.16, 17.4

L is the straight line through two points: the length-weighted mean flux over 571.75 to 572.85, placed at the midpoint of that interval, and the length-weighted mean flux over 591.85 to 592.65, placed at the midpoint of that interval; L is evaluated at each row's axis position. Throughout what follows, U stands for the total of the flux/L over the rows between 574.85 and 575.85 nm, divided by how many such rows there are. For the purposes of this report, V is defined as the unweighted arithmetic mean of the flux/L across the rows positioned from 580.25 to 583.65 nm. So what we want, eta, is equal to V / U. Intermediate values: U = 0.950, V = 1.03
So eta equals 1.08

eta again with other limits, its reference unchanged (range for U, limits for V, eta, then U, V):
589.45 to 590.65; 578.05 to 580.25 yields 1.10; 0.894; 0.98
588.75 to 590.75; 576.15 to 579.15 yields 1.10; 0.867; 0.96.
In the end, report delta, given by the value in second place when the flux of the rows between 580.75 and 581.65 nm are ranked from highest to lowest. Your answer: 18.84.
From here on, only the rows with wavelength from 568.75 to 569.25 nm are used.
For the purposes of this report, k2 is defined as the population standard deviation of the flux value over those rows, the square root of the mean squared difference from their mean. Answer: 0.5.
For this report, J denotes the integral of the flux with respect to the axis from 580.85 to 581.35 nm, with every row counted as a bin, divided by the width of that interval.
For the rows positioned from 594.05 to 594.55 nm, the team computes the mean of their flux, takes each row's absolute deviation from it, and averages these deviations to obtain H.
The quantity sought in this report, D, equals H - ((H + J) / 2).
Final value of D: -8.7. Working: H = 0.55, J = 18.0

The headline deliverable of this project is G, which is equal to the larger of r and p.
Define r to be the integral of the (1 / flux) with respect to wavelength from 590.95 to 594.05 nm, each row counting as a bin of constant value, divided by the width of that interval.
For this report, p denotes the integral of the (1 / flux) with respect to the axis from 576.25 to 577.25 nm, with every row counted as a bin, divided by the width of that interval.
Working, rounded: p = 0.0607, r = 0.0617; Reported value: 0.0617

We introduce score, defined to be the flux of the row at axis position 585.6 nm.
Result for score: 15.59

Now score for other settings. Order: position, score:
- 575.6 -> 16.38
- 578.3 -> 16.07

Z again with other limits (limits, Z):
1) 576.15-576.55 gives 2.0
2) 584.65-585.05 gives 0.4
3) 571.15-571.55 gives 0.3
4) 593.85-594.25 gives 0.2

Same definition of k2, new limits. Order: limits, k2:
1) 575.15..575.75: 0.3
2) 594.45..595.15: 0.5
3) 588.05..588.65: 0.5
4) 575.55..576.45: 0.7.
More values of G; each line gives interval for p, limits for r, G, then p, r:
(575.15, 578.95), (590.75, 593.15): 0.0619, 0.0610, 0.0619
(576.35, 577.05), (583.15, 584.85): 0.0606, 0.0606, 0.0584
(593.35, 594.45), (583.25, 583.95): 0.0605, 0.0605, 0.0567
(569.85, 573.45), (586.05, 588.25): 0.0615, 0.0587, 0.0615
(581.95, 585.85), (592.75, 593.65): 0.0620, 0.0591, 0.0620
